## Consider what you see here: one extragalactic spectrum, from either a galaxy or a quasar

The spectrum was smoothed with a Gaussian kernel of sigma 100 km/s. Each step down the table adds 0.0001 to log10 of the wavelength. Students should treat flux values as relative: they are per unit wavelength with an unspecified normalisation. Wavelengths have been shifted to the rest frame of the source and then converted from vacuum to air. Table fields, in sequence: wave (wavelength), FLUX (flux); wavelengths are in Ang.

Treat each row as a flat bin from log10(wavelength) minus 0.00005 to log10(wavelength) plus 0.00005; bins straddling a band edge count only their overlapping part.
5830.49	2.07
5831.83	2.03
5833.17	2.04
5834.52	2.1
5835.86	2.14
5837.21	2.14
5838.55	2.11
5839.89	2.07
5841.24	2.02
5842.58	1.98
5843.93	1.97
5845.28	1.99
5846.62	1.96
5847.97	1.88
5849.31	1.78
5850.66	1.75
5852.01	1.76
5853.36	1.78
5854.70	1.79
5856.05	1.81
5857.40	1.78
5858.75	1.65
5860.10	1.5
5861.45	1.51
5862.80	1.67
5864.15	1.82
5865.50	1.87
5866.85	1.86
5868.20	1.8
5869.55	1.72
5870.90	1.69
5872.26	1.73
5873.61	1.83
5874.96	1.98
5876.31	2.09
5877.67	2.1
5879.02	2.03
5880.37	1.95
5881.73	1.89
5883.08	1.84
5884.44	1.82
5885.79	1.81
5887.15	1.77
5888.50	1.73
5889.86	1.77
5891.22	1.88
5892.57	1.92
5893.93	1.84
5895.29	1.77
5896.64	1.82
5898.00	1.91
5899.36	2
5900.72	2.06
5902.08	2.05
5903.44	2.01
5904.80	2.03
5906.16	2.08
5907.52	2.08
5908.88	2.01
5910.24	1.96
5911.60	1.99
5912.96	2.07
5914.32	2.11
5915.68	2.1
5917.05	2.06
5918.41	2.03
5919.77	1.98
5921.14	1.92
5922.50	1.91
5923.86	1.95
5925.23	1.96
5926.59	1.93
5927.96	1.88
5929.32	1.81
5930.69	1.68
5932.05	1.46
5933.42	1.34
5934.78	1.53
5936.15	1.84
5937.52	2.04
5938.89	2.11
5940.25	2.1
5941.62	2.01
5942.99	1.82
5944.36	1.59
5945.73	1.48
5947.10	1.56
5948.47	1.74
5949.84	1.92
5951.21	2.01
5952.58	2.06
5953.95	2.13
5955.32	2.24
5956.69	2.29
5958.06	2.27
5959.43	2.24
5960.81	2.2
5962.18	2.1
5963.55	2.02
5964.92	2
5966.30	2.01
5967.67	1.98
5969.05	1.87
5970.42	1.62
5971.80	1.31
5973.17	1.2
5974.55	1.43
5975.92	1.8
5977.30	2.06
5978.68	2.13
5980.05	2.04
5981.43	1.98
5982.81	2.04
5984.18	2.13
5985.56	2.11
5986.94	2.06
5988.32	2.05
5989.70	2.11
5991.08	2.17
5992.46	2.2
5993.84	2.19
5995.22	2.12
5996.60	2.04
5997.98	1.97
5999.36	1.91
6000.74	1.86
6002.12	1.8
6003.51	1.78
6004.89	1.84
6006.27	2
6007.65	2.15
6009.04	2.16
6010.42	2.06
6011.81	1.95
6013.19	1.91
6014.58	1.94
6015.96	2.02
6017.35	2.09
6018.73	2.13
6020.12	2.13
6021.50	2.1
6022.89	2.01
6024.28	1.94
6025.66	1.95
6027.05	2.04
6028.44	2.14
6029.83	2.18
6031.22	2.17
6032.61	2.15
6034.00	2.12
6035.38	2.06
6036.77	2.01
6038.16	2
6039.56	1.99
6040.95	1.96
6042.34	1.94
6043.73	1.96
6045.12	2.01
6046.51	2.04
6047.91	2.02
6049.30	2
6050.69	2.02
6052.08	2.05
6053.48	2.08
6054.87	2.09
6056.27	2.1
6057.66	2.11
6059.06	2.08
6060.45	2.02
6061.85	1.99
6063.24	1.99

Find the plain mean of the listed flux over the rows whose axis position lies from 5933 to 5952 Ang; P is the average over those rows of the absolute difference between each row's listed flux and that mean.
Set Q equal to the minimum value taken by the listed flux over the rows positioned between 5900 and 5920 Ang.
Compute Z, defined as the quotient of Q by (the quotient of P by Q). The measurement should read 18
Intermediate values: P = 0.216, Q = 1.96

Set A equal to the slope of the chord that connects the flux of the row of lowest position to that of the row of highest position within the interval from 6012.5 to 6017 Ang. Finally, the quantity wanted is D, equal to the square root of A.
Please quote 0.199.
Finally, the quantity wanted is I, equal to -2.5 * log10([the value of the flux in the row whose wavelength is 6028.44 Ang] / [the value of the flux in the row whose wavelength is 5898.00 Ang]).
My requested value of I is -0.12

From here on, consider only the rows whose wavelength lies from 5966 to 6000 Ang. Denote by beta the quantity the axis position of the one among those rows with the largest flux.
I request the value 5992.46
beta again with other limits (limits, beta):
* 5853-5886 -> 5877.67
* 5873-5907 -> 5877.67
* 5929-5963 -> 5956.69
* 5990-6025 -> 5992.46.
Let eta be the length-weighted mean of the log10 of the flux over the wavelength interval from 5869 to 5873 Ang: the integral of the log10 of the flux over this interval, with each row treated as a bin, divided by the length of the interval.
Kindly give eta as 0.23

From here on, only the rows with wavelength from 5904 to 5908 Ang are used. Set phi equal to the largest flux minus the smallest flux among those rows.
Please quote 0.05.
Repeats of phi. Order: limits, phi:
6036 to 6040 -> 0.02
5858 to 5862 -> 0.15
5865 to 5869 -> 0.07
